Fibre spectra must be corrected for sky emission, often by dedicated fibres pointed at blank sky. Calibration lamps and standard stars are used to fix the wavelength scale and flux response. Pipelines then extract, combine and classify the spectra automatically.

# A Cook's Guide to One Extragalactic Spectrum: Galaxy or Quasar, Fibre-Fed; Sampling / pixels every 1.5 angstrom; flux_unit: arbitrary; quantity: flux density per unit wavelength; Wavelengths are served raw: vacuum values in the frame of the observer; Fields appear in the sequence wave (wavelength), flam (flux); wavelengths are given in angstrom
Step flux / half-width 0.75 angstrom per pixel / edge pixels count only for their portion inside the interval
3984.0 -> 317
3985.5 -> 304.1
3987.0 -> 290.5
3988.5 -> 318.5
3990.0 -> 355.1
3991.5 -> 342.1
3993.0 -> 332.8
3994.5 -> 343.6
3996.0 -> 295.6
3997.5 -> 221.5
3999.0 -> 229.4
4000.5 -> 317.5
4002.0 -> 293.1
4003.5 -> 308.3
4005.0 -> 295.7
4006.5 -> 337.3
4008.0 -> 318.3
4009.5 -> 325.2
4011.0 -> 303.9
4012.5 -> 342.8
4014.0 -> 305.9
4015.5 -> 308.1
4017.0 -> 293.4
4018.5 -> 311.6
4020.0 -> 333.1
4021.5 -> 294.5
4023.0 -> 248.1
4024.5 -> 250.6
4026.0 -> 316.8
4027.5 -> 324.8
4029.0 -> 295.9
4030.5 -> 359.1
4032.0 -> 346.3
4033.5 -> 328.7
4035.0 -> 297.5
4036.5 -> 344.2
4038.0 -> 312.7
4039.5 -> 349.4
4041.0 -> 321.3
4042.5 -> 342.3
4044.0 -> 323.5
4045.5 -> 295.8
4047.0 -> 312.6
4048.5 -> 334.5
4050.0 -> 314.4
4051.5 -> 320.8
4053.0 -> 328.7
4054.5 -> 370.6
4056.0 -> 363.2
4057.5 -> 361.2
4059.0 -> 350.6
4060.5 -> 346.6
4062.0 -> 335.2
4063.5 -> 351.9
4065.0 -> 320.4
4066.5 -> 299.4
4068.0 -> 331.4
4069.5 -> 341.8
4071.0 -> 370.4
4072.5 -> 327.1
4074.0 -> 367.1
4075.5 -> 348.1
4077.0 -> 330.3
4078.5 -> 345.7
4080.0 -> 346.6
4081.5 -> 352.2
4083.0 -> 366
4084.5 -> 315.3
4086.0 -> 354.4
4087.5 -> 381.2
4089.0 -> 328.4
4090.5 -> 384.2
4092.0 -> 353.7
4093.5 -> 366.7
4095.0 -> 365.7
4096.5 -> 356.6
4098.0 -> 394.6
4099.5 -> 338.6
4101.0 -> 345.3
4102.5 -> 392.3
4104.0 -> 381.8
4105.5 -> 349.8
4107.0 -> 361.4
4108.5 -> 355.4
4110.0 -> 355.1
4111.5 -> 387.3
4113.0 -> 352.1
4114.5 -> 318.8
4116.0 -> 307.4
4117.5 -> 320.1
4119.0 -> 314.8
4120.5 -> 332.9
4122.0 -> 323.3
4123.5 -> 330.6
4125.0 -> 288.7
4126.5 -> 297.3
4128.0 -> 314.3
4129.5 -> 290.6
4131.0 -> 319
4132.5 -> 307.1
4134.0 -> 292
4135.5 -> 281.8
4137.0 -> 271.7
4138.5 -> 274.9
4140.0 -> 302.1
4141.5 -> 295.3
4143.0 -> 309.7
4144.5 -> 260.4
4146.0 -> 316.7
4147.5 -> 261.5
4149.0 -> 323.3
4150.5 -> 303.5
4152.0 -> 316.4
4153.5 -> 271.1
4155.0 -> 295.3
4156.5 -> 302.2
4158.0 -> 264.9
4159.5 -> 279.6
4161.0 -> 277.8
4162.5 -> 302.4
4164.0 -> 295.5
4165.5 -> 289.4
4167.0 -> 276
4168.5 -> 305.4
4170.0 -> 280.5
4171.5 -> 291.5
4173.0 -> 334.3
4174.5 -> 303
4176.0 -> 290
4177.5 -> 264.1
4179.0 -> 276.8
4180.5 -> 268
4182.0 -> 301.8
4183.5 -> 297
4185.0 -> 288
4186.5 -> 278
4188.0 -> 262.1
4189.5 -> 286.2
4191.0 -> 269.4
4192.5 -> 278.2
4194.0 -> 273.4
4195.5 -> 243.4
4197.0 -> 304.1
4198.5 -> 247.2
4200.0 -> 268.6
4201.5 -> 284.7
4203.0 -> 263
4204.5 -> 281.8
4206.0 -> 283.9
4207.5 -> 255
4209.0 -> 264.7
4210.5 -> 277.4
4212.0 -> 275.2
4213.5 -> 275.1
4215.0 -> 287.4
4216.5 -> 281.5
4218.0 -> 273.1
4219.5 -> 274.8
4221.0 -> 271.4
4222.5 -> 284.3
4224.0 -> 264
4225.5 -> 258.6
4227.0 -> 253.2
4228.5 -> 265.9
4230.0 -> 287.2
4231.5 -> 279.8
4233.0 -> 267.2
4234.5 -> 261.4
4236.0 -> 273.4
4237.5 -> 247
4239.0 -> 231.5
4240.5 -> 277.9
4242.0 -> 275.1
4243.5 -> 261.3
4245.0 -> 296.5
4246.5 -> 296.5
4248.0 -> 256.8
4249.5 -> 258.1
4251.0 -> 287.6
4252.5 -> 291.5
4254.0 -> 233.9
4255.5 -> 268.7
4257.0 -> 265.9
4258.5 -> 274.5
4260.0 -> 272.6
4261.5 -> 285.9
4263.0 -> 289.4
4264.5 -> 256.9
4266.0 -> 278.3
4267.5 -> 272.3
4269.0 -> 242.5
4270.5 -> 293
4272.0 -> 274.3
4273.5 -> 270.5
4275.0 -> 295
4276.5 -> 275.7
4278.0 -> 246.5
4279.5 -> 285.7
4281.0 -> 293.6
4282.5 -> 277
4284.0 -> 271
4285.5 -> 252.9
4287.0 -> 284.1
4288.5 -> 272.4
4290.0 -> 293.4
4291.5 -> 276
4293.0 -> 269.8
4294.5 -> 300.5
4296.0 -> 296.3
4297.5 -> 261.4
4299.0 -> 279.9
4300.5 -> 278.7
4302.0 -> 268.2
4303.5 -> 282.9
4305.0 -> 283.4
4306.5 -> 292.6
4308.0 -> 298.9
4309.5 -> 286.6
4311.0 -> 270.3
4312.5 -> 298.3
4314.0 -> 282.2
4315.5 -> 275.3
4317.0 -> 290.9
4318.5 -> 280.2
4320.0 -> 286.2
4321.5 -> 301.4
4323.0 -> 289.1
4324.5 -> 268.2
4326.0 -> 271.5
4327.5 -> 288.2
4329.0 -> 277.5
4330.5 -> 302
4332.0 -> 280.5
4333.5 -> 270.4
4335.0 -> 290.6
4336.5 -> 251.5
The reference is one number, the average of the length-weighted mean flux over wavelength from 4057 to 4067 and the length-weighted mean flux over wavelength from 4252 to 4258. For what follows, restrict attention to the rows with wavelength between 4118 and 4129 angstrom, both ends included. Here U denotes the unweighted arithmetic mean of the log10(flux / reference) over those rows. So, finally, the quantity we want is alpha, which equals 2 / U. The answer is 110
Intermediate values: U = 0.02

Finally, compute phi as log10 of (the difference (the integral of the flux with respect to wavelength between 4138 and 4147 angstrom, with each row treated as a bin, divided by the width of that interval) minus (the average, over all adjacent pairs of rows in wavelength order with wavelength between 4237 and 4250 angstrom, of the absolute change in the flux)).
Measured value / 2.44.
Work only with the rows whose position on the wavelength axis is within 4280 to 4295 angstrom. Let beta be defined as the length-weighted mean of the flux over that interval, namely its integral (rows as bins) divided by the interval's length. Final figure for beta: 279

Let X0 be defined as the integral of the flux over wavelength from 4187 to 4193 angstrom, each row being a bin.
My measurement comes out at 1644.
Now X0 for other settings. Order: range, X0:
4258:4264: 1679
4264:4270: 1584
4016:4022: 1852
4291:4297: 1710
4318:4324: 1732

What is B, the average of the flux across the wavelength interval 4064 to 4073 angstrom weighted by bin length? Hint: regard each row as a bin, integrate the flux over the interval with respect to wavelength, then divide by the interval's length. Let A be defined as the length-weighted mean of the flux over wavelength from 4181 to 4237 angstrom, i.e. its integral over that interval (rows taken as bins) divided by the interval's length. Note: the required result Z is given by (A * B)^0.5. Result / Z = 302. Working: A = 274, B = 332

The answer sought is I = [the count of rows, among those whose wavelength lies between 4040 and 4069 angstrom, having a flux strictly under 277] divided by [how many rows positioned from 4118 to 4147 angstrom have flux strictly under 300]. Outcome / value 0.0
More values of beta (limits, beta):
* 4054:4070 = 343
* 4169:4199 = 282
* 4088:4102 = 360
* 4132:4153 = 294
